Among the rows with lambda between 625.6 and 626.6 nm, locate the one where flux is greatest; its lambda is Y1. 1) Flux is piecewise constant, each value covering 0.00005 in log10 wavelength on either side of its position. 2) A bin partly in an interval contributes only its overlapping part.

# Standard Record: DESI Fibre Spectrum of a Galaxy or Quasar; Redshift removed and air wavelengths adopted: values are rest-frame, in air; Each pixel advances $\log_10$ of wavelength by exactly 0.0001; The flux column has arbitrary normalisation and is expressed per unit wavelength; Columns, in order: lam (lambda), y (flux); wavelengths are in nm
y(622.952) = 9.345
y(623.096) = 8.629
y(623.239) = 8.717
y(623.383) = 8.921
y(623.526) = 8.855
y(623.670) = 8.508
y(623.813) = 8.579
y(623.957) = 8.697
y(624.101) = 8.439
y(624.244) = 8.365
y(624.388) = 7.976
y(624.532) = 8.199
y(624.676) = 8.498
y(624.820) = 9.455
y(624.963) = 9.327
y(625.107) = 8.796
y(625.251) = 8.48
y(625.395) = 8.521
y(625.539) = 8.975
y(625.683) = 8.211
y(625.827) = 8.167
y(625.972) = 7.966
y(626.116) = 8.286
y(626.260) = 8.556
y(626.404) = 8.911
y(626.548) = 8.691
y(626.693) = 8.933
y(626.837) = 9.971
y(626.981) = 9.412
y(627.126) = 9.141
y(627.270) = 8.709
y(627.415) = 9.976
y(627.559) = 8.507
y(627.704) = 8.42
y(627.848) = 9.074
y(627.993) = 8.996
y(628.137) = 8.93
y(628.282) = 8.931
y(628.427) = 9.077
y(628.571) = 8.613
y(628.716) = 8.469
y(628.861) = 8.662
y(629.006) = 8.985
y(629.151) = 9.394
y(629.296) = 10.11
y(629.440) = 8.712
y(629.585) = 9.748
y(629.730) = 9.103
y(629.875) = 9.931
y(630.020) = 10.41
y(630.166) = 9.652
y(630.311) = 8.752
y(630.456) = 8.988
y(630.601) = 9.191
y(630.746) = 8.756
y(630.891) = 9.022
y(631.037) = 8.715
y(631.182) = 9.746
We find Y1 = 626.404 nm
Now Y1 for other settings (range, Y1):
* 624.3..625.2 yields 624.820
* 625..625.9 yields 625.539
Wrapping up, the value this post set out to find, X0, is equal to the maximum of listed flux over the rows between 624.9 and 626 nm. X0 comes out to 9.327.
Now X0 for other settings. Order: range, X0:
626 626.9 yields 9.971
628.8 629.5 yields 10.11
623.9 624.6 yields 8.697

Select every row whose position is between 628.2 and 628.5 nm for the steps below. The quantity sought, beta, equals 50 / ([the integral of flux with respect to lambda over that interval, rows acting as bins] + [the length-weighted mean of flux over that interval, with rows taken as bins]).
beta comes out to 4.27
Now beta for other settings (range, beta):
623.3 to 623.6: 4.34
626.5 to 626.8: 4.30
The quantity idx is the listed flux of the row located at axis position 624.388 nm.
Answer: 7.976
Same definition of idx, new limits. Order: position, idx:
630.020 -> 10.41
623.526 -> 8.855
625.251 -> 8.48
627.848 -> 9.074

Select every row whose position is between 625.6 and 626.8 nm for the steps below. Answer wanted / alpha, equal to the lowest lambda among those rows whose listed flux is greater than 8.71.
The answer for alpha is 626.404 nm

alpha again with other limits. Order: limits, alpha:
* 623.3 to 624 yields 623.383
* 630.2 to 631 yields 630.311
